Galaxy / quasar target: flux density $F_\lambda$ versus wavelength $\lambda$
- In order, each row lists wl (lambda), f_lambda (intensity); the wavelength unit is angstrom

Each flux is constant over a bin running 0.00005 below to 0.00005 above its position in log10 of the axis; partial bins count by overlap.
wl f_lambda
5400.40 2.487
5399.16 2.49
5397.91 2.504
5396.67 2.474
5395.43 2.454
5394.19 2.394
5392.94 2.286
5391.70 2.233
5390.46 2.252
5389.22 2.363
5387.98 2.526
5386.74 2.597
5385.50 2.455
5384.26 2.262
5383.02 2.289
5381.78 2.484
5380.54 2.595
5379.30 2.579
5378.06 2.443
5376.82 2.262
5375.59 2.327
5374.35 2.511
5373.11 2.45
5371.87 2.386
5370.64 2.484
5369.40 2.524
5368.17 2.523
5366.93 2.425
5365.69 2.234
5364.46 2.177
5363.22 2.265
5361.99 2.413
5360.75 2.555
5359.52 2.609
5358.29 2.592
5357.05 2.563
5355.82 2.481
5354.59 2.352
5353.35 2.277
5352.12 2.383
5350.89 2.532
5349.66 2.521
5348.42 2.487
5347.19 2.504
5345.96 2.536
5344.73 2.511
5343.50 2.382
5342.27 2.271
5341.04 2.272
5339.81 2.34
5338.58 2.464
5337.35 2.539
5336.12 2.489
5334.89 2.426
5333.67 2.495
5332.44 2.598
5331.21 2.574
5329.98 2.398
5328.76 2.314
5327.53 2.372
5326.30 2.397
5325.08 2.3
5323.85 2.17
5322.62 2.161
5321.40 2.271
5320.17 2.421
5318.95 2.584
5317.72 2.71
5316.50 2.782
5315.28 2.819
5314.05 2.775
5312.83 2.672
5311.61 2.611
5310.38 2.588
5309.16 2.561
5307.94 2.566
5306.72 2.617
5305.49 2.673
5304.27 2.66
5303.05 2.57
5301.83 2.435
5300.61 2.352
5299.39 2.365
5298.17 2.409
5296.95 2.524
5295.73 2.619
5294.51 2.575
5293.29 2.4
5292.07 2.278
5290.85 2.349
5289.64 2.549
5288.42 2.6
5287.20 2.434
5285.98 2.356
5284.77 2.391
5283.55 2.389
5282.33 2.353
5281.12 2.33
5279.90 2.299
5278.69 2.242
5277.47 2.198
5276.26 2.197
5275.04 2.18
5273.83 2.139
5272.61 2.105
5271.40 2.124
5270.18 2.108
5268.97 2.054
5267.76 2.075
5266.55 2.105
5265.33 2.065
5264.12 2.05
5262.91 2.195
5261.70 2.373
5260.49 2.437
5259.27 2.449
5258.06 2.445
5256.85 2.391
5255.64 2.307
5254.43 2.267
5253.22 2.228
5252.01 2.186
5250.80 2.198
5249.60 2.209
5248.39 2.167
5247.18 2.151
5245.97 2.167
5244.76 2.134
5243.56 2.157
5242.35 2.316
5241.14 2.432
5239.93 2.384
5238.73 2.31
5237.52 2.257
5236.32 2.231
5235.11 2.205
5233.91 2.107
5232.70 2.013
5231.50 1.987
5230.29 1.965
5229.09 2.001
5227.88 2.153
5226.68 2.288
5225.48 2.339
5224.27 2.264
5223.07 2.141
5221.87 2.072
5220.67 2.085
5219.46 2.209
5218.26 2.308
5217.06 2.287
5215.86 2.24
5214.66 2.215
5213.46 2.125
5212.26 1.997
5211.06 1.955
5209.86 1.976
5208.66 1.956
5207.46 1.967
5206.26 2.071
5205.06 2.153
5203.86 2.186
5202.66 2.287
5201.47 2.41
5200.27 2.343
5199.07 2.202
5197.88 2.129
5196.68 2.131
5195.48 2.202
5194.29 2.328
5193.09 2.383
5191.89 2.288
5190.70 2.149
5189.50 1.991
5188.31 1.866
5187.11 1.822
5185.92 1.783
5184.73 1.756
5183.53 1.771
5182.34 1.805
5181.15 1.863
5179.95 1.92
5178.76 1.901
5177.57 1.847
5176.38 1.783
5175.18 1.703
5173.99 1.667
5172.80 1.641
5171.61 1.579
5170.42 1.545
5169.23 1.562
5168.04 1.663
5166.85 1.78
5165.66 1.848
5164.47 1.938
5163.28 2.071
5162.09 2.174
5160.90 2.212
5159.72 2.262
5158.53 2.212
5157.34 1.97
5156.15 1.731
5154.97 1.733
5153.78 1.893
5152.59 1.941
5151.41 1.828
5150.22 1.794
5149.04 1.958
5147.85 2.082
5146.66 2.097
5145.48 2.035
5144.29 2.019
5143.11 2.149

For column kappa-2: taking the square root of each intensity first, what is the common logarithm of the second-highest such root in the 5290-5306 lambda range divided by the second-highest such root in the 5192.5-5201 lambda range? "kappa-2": 0.028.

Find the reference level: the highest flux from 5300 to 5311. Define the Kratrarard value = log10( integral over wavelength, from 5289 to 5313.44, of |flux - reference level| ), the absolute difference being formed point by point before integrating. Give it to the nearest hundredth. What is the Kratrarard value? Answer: 0.58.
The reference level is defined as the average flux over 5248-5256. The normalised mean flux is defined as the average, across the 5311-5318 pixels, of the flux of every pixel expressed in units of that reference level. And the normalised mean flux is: 1.23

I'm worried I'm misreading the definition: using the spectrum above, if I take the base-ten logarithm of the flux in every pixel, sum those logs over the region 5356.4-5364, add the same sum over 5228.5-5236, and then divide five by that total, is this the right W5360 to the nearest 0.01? 1.18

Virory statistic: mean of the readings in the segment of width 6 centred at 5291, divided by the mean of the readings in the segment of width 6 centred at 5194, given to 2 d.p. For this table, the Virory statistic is 1.07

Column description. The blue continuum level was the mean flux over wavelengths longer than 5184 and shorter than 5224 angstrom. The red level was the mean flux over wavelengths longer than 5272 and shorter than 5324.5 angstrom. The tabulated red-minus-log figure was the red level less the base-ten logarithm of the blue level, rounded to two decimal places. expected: 2.12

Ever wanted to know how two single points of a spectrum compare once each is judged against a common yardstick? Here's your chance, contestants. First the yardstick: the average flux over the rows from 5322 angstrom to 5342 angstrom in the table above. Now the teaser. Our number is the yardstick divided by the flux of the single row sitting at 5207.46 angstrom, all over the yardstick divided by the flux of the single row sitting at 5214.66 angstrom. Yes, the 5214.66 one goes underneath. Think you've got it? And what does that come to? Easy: 1.13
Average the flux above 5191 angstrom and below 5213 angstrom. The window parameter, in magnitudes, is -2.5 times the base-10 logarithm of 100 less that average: -4.976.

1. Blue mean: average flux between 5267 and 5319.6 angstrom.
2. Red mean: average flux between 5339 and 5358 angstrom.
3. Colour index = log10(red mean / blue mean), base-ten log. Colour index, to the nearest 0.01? 0.00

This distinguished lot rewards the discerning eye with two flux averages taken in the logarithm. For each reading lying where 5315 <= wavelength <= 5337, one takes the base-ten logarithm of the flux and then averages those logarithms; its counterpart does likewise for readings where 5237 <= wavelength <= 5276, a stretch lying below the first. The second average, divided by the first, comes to 0.89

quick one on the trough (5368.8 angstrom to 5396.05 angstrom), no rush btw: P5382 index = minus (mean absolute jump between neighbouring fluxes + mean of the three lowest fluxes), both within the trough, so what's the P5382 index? -2.35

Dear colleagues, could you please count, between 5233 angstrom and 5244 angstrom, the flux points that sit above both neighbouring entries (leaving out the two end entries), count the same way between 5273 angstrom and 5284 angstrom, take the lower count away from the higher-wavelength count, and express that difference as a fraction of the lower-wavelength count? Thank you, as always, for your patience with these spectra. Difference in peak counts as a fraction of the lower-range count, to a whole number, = -1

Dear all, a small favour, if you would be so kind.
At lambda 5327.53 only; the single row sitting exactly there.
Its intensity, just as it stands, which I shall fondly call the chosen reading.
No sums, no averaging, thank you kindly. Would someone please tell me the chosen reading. 2.372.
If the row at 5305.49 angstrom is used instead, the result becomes 2.673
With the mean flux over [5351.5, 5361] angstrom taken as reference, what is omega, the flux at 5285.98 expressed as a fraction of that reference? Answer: 0.95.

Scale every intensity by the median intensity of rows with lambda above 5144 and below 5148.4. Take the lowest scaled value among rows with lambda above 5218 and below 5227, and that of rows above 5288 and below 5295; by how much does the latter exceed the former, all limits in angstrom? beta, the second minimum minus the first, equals 0.10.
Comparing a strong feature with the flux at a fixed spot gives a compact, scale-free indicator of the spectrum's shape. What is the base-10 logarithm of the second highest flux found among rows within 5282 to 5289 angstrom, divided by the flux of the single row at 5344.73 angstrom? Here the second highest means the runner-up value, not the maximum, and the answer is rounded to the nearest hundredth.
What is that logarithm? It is -0.01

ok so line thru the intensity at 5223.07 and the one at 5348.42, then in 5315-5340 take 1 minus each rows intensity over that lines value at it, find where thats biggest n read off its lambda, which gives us 5322.62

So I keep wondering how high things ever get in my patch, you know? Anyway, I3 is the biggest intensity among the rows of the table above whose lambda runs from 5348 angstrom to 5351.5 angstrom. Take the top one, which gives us 2.532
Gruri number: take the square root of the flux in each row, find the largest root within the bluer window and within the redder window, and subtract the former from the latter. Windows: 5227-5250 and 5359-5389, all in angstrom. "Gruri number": 0.06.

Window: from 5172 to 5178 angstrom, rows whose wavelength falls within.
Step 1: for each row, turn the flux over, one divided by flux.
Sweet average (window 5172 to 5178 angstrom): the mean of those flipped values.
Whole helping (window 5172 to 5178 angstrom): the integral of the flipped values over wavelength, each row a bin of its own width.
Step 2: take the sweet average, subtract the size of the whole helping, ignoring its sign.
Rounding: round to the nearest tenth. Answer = -2.9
